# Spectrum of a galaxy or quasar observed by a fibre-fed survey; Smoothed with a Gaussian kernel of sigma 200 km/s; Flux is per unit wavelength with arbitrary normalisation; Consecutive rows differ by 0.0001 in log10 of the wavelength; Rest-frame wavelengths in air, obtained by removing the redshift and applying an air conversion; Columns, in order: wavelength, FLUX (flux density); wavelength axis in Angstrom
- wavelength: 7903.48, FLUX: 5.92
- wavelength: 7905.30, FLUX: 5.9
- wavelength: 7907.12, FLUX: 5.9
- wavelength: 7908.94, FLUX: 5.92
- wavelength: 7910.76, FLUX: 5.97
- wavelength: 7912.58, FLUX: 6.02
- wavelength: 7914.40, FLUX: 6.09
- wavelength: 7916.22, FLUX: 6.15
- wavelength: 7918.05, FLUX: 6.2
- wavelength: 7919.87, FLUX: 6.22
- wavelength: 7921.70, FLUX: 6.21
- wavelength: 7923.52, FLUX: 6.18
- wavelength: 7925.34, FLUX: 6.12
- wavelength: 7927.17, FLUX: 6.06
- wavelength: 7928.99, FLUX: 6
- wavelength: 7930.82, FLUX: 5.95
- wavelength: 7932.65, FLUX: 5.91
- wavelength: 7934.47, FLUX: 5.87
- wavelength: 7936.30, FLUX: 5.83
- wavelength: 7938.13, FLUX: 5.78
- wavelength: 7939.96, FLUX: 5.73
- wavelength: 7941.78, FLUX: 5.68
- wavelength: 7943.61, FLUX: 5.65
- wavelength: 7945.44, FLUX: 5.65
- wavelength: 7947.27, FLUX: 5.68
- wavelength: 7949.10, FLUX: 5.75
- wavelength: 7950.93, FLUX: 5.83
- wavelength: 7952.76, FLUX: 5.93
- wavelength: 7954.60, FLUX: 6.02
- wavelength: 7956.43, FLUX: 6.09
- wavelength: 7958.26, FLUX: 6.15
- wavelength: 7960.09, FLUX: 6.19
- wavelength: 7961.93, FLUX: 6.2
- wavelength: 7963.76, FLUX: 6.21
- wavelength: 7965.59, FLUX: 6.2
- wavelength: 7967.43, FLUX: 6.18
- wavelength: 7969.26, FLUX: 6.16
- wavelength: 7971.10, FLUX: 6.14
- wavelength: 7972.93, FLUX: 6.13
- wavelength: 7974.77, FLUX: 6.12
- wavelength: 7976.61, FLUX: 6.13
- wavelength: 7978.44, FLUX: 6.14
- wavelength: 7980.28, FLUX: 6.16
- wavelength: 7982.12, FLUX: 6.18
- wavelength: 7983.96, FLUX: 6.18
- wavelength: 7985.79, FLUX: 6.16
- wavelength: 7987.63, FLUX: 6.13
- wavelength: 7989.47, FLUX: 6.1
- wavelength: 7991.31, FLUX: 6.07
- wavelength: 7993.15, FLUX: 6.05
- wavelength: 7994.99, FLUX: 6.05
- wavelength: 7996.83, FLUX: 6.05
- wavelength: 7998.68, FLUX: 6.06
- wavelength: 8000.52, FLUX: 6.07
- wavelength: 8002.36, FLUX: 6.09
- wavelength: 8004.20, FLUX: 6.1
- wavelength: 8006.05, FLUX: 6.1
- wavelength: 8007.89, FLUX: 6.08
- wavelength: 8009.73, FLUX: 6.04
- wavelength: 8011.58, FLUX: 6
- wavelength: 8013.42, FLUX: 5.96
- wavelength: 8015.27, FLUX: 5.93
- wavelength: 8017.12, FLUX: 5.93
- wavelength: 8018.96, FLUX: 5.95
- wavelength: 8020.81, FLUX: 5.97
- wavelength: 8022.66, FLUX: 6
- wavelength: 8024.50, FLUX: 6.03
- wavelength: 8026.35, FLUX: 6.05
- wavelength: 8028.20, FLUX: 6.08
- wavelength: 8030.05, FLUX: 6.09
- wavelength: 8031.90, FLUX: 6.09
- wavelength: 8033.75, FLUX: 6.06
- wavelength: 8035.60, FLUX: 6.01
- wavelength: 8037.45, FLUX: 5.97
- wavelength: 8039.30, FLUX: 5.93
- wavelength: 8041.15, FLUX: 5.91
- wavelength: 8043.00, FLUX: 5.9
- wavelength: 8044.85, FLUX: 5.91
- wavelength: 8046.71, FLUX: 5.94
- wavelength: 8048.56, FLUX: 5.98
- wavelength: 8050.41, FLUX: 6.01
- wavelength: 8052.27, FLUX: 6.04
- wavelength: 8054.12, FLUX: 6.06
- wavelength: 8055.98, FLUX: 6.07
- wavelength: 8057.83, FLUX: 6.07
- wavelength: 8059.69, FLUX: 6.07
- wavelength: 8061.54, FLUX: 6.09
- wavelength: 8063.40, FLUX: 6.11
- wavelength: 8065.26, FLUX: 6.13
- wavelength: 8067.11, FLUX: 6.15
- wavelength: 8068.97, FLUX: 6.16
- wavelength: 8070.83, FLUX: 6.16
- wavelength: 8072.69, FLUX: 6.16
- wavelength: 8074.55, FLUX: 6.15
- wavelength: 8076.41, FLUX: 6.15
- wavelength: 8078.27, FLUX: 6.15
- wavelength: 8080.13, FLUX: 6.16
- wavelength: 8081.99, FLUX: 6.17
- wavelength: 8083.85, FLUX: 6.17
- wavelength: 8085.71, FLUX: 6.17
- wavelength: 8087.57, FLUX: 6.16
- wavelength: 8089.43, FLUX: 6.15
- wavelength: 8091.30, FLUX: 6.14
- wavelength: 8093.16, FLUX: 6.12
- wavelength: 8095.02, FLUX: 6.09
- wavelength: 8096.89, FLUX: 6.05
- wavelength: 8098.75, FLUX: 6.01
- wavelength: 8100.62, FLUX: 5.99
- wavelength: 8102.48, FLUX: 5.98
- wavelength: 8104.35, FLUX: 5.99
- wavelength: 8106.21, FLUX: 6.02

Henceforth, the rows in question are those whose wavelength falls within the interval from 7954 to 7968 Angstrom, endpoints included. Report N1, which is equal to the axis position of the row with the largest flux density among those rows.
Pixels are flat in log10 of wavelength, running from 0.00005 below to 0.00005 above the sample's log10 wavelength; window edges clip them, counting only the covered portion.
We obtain 7963.76 Angstrom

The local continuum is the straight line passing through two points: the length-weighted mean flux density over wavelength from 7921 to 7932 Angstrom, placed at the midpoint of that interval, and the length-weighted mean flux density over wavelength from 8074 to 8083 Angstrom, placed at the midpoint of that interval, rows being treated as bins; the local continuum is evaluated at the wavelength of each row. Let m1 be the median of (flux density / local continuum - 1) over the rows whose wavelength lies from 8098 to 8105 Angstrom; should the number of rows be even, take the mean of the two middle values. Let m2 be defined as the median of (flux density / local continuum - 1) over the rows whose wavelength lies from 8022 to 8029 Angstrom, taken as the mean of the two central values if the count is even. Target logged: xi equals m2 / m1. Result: 0.5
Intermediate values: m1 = -0.03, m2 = -0.01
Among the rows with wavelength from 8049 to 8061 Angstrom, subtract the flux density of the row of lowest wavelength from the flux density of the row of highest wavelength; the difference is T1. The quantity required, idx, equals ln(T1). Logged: -2.8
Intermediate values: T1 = 0.060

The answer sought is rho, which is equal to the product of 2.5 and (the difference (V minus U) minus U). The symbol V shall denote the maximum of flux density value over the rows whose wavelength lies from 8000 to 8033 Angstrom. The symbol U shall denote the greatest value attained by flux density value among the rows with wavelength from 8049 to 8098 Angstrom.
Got -15.6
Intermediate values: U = 6.17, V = 6.1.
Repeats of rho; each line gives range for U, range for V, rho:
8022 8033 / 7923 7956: -15.0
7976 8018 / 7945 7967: -15.4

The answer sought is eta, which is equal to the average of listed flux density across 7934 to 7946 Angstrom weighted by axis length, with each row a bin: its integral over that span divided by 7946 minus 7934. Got 5.74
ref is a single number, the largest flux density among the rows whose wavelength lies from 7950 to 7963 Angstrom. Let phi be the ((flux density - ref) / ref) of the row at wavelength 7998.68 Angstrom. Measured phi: -0.023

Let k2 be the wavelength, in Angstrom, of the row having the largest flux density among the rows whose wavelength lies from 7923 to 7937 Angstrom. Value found 7923.52 Angstrom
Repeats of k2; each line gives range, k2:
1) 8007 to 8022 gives 8007.89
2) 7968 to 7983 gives 7982.12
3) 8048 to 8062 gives 8061.54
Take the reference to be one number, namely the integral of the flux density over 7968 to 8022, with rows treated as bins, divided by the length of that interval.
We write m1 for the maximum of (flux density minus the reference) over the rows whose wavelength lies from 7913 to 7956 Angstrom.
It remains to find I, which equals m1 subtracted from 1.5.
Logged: 1.36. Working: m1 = 0.14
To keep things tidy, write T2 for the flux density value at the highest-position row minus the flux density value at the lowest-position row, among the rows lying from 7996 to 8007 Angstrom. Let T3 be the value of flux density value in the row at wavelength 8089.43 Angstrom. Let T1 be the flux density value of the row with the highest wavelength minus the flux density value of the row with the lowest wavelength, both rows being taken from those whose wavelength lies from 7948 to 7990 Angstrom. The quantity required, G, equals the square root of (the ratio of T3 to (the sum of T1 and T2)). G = 3.9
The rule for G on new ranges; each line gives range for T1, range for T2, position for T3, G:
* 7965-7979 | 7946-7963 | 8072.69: 3.7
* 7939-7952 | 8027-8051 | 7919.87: 14.4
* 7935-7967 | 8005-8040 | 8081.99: 5.6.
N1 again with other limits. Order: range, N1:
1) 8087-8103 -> 8087.57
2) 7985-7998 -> 7985.79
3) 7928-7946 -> 7928.99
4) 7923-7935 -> 7923.52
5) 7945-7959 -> 7958.26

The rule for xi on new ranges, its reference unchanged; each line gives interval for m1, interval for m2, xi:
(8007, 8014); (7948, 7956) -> 2.1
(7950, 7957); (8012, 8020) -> 1.6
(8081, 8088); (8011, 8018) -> -19.2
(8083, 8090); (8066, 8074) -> 1.7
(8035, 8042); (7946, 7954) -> 1.6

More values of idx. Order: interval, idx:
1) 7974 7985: -2.8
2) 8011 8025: -3.5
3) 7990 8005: -3.5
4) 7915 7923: -2.8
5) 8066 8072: -4.6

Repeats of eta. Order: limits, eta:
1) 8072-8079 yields 6.15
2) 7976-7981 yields 6.15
